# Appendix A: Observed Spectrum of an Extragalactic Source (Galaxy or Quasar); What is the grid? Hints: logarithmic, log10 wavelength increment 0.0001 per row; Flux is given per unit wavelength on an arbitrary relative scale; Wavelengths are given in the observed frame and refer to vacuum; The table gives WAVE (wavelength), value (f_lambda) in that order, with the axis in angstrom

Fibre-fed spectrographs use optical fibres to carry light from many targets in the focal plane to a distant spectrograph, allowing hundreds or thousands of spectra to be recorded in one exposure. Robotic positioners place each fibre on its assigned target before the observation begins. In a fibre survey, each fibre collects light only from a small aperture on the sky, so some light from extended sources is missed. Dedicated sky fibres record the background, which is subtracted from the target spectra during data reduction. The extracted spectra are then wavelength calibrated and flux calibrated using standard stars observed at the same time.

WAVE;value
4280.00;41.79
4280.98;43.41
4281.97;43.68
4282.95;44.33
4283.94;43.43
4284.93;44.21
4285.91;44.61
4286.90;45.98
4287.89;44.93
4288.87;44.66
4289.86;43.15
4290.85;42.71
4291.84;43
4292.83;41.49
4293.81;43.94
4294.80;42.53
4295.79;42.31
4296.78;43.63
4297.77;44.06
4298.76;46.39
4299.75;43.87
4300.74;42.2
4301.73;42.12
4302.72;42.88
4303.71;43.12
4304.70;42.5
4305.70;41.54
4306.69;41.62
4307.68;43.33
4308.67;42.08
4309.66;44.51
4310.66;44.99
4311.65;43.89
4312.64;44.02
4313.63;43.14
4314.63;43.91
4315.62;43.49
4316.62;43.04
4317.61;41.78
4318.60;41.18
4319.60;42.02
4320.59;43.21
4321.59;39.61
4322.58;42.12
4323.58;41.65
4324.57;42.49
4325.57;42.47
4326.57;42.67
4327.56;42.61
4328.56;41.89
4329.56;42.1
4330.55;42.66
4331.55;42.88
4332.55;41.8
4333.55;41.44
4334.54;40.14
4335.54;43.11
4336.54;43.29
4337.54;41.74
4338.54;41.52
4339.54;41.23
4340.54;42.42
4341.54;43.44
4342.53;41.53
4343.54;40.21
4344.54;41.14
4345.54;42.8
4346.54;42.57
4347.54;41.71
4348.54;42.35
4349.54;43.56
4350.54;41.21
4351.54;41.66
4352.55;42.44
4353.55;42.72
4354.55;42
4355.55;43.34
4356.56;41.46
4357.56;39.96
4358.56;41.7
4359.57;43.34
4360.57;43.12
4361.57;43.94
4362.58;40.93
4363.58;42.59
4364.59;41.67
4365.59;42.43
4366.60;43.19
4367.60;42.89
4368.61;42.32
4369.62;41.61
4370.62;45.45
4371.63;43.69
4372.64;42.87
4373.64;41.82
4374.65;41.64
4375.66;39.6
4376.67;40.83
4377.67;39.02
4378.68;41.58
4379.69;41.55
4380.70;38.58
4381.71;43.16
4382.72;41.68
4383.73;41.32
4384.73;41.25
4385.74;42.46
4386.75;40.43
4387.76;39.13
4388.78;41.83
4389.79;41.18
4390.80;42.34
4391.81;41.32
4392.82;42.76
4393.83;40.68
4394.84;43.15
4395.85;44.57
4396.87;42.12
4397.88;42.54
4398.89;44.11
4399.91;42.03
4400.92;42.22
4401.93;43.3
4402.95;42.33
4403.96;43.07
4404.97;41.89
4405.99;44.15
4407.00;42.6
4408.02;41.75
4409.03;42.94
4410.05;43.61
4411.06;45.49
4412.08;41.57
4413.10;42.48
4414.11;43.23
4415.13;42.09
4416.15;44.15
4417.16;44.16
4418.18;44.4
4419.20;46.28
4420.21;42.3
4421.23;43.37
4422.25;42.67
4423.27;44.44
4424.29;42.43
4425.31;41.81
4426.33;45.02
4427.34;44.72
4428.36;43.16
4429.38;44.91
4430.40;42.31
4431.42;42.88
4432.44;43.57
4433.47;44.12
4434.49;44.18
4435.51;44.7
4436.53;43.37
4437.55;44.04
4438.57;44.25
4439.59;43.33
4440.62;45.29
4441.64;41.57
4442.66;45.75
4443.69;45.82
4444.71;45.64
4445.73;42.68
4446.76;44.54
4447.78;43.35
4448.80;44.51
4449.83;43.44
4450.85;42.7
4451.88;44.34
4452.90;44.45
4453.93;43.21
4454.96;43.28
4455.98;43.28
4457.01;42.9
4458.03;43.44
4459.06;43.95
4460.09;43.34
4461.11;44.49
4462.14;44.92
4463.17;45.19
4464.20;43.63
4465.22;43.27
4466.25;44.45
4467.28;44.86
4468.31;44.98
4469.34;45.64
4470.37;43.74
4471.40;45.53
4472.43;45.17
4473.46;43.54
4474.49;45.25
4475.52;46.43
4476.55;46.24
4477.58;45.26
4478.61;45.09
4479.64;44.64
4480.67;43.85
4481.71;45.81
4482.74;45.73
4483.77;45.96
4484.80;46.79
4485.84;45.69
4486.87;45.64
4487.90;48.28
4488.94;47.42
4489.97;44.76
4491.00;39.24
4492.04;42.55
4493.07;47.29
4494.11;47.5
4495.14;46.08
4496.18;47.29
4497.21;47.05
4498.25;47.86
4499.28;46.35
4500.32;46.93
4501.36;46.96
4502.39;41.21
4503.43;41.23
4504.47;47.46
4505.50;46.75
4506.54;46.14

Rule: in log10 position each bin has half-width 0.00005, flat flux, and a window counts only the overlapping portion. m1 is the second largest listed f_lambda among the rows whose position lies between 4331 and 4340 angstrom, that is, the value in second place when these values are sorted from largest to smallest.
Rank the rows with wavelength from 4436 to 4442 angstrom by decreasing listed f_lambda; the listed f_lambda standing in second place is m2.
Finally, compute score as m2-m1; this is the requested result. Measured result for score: 1.1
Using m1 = 43.11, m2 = 44.25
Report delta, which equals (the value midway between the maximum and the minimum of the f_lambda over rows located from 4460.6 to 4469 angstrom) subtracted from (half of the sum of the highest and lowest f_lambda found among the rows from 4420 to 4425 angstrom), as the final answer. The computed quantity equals -0.9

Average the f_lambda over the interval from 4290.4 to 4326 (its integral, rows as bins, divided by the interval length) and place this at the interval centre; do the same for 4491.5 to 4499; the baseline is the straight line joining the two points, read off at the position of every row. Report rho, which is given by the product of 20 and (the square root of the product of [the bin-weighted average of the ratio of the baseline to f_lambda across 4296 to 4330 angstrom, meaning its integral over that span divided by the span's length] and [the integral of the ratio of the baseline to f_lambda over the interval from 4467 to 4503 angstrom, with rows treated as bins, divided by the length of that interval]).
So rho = 20.2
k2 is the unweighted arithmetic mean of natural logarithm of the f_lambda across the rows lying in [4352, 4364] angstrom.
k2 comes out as 3.74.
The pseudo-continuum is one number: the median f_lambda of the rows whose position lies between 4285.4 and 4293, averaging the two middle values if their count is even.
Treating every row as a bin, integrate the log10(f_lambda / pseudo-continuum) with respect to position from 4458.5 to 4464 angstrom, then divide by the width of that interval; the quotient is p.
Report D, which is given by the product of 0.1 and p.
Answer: 0.0004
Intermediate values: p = 0.004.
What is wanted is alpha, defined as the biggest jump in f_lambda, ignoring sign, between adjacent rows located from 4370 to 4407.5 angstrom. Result 4.6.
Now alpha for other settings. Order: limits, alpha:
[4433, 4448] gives 4.2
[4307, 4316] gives 2.4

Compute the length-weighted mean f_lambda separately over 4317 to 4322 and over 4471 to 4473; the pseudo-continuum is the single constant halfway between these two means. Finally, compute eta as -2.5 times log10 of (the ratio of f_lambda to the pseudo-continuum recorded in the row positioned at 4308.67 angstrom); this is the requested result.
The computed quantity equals 0.04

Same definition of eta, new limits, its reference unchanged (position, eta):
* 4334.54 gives 0.09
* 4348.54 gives 0.03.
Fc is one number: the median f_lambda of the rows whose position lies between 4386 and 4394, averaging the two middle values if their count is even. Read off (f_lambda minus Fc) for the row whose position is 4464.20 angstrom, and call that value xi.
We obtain 2.4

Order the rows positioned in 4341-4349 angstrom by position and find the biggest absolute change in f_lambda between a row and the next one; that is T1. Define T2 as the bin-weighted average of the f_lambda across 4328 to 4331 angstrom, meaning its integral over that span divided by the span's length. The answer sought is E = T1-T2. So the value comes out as -40.3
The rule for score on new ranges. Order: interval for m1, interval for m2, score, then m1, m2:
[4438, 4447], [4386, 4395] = -3.0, 45.75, 42.76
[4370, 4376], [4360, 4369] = -0.5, 43.69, 43.19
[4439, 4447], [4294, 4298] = -2.1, 45.75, 43.63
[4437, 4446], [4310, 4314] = -1.7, 45.75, 44.02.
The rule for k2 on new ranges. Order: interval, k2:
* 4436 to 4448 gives 3.79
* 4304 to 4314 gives 3.76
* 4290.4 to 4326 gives 3.76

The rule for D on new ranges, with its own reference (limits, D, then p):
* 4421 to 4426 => -0.0009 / -0.009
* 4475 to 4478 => 0.0020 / 0.020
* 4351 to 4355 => -0.0017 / -0.017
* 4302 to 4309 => -0.0015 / -0.015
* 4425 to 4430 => 0.0001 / 0.001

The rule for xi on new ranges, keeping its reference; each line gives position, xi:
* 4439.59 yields 2.1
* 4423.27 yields 3.2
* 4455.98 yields 2.0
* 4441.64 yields 0.3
